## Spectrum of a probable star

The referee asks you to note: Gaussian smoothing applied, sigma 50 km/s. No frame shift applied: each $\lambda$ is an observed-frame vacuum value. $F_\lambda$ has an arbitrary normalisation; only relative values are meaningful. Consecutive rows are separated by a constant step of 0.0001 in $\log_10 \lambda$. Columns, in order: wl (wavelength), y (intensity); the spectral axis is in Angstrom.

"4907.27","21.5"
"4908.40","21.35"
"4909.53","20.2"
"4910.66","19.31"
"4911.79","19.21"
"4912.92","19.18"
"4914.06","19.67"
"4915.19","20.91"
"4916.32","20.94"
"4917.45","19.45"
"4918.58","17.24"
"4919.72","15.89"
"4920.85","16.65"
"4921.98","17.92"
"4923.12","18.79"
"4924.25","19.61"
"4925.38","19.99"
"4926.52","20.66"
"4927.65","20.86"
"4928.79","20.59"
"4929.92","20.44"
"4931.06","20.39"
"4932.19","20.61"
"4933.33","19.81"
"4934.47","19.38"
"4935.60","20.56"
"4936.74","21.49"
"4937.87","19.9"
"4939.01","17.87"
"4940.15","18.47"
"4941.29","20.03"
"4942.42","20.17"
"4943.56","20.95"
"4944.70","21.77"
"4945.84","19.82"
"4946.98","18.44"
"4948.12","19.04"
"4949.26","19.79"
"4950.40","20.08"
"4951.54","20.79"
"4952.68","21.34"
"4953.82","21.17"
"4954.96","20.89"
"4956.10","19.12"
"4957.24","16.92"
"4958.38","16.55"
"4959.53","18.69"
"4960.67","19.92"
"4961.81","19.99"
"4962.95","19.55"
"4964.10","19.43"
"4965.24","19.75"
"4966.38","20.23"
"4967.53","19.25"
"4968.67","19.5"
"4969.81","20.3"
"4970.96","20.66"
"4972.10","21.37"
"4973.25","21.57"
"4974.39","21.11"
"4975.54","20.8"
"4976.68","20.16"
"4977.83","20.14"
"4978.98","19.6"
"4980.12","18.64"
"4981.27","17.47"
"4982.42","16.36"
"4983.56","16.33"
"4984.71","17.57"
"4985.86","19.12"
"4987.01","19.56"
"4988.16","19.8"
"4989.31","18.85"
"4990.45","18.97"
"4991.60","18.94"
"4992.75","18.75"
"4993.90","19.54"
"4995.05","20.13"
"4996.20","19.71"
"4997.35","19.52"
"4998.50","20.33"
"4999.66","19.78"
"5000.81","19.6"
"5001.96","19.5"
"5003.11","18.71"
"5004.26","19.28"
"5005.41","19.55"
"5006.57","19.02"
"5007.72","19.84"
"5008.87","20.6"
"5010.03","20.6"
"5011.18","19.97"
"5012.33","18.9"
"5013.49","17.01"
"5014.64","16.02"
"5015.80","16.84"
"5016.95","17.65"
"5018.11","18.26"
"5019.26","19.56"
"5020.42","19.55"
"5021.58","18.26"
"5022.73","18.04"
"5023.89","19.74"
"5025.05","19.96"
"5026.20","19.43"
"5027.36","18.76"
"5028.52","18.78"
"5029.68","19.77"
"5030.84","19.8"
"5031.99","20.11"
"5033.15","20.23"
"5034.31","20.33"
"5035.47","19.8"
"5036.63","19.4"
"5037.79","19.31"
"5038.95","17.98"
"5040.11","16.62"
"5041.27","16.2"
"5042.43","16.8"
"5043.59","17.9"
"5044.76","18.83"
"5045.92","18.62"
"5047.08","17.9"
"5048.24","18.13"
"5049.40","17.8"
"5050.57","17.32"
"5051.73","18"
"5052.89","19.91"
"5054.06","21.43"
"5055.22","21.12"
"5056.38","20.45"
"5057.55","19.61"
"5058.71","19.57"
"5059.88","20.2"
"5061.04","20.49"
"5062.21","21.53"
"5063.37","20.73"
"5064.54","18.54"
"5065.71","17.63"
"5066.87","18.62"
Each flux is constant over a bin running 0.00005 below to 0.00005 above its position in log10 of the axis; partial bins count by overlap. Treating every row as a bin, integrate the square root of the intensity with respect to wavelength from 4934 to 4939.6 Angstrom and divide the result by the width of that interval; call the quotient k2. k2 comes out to 4.46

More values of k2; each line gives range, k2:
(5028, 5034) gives 4.45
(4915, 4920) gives 4.34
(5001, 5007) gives 4.39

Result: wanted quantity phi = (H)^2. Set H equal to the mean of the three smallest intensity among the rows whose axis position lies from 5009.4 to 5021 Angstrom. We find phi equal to 276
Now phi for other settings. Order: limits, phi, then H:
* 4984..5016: 276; 16.62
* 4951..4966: 302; 17.39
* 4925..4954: 333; 18.26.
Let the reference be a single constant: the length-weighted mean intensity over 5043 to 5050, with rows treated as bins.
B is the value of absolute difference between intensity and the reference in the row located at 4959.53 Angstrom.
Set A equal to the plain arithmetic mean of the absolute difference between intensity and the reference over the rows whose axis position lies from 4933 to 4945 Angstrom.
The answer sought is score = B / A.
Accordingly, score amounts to 0.27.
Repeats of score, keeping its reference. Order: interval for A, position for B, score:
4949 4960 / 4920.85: 0.79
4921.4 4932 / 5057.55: 0.80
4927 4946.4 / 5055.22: 1.44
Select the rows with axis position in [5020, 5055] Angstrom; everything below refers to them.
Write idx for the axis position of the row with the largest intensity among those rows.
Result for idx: 5054.06 Angstrom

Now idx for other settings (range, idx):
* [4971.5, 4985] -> 4973.25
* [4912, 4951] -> 4944.70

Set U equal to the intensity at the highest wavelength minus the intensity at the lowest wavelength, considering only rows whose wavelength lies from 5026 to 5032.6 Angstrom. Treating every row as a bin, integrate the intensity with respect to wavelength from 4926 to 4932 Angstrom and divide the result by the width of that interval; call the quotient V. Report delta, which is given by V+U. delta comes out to 21.3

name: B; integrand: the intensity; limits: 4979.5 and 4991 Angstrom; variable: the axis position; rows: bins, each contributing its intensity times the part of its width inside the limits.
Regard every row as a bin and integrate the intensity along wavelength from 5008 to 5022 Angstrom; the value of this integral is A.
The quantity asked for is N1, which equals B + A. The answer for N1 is 471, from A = 261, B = 210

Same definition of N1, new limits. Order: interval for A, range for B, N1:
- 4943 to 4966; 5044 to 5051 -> 580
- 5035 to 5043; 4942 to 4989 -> 1065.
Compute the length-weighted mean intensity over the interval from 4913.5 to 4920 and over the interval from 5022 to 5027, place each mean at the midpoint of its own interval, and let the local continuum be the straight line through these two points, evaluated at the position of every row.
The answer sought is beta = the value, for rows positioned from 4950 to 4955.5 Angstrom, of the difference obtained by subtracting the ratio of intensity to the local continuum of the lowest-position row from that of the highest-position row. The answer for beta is 0.04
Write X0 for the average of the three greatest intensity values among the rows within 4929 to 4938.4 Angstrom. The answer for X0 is 20.9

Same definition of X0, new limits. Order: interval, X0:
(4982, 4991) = 19.5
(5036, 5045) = 19.2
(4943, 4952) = 21.2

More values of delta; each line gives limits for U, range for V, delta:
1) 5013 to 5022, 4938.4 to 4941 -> 19.6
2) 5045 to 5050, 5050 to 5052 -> 16.8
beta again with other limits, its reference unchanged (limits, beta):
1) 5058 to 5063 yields 0.10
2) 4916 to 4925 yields -0.07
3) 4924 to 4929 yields 0.05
